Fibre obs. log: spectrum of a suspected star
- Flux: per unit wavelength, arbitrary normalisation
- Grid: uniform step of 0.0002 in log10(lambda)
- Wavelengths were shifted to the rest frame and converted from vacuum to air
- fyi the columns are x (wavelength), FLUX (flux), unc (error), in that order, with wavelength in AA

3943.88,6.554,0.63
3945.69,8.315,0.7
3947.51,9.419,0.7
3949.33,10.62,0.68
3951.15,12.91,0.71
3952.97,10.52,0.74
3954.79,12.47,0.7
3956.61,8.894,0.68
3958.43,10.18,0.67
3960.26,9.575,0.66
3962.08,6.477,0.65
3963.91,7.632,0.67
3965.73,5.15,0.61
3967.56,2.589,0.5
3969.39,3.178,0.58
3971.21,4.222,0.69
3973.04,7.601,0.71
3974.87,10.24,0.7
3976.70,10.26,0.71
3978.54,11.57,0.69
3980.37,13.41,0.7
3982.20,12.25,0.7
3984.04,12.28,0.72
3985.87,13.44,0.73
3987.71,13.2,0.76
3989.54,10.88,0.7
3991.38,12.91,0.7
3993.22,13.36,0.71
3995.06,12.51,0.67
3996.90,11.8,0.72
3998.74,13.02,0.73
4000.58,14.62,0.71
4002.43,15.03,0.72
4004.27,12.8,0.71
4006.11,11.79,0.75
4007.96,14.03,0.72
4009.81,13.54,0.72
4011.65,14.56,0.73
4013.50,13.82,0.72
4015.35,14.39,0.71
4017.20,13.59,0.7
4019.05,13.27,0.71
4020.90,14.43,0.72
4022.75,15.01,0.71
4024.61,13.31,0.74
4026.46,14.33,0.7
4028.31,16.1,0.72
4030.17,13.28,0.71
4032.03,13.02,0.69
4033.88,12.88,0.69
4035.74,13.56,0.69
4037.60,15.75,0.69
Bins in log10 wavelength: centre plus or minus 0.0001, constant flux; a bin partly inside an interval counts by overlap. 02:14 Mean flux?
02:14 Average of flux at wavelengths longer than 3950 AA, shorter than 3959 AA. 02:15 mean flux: 11.0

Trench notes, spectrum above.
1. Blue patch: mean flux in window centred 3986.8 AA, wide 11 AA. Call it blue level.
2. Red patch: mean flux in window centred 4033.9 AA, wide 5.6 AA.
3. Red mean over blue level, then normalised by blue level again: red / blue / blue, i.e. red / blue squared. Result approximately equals 0.084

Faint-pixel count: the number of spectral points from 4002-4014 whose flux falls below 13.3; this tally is 2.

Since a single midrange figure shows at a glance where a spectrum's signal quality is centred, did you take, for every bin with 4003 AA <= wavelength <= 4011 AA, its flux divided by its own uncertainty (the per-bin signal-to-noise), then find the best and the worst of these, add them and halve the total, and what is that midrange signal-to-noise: 18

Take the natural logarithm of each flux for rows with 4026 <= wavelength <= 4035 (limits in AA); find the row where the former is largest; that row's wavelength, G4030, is 4028.31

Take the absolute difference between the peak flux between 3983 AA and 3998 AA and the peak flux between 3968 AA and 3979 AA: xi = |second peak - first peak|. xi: 1.87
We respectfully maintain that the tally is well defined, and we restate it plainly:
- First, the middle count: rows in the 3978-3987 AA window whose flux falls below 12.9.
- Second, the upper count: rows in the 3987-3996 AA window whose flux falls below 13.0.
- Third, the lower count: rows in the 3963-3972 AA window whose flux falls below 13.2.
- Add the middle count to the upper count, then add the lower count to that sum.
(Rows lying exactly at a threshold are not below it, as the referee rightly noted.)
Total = 11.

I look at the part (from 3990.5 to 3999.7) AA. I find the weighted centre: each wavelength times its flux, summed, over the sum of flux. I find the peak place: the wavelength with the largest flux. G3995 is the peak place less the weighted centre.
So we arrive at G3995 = -1.8 AA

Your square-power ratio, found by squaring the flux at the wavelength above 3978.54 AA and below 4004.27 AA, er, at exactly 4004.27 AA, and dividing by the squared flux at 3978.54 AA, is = 1.2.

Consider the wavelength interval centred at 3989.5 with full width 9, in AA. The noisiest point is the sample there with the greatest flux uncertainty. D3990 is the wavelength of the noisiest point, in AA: 3987.71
